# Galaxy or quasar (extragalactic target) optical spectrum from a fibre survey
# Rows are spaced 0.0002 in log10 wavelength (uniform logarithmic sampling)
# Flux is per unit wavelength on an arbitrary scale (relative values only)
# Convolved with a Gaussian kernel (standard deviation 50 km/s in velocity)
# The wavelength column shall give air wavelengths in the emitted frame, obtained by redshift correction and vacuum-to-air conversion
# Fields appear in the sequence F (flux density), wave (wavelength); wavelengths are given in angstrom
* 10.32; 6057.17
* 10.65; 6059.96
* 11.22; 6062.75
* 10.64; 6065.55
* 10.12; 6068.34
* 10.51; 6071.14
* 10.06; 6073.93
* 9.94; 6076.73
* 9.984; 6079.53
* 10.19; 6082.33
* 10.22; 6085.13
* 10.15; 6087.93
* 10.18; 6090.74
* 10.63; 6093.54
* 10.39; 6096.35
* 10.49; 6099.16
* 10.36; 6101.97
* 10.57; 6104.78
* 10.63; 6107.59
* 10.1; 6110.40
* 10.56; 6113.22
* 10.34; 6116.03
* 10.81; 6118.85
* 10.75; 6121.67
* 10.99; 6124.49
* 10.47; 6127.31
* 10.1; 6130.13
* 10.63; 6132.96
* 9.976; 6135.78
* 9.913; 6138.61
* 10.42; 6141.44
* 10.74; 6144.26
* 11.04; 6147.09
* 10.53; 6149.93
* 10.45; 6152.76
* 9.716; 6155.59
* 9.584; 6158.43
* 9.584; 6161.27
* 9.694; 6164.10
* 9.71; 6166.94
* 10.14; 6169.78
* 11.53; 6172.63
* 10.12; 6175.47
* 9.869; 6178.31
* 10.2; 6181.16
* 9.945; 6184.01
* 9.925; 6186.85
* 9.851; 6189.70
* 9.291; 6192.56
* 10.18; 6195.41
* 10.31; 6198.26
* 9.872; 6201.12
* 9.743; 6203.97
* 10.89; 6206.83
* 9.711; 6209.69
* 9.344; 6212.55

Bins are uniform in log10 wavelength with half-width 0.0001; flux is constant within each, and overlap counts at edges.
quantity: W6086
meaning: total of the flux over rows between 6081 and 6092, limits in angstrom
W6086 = 40.7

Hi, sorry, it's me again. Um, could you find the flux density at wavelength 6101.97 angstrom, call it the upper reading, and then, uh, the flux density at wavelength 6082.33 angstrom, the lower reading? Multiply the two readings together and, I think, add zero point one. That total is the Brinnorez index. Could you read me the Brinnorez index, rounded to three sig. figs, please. 106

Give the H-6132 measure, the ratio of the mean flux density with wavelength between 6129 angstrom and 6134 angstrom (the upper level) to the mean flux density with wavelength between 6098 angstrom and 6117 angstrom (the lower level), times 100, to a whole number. 99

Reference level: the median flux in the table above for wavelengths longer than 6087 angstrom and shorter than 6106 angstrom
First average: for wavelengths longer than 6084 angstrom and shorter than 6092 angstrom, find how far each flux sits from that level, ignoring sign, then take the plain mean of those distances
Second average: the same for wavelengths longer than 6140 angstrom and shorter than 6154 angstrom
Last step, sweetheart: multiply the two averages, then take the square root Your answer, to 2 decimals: 0.23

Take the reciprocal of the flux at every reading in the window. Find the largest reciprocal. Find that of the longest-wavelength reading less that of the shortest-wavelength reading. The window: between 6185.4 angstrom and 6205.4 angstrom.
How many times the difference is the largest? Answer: 57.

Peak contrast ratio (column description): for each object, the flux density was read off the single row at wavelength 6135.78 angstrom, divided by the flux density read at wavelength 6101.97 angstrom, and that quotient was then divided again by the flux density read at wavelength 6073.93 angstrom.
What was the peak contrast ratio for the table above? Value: 0.0957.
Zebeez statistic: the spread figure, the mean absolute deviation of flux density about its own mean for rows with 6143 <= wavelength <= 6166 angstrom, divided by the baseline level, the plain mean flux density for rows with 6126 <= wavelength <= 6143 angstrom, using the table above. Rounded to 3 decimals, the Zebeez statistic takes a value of 0.051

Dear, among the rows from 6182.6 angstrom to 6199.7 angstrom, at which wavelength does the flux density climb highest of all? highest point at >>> 6198.26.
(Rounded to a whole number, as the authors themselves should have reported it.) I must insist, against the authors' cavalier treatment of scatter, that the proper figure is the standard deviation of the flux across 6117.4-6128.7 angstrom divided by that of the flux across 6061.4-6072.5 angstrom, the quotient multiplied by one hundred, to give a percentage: 47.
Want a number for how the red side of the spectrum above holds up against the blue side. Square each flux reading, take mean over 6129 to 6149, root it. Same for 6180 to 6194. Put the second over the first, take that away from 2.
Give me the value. 1.054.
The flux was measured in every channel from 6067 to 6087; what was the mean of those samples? 10.15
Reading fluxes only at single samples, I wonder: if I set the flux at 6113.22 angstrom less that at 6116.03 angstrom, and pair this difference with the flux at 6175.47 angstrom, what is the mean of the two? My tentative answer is 5.17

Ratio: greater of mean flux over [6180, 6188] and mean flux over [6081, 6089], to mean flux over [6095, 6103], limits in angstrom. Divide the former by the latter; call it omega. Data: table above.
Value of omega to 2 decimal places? 0.98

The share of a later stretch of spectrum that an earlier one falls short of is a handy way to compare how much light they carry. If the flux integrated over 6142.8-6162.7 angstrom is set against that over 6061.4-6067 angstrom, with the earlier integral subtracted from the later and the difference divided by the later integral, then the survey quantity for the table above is 0.70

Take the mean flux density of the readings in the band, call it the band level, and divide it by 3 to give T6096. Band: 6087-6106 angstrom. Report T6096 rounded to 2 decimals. 3.47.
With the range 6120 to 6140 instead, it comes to 3.47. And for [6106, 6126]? 3.53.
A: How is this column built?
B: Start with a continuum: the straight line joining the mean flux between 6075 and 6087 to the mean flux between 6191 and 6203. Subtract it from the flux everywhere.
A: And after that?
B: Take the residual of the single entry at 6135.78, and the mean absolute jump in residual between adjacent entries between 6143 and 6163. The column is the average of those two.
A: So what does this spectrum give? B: 0.13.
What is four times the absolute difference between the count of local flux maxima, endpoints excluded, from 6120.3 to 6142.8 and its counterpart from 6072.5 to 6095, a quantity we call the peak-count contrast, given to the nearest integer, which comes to 4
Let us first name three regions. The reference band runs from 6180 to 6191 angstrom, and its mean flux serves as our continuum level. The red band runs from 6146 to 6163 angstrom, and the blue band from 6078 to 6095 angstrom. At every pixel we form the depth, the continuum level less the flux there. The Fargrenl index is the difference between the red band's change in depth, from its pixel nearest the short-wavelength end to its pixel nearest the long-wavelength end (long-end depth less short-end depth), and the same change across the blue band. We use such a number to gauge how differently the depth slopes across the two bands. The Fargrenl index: 2.1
